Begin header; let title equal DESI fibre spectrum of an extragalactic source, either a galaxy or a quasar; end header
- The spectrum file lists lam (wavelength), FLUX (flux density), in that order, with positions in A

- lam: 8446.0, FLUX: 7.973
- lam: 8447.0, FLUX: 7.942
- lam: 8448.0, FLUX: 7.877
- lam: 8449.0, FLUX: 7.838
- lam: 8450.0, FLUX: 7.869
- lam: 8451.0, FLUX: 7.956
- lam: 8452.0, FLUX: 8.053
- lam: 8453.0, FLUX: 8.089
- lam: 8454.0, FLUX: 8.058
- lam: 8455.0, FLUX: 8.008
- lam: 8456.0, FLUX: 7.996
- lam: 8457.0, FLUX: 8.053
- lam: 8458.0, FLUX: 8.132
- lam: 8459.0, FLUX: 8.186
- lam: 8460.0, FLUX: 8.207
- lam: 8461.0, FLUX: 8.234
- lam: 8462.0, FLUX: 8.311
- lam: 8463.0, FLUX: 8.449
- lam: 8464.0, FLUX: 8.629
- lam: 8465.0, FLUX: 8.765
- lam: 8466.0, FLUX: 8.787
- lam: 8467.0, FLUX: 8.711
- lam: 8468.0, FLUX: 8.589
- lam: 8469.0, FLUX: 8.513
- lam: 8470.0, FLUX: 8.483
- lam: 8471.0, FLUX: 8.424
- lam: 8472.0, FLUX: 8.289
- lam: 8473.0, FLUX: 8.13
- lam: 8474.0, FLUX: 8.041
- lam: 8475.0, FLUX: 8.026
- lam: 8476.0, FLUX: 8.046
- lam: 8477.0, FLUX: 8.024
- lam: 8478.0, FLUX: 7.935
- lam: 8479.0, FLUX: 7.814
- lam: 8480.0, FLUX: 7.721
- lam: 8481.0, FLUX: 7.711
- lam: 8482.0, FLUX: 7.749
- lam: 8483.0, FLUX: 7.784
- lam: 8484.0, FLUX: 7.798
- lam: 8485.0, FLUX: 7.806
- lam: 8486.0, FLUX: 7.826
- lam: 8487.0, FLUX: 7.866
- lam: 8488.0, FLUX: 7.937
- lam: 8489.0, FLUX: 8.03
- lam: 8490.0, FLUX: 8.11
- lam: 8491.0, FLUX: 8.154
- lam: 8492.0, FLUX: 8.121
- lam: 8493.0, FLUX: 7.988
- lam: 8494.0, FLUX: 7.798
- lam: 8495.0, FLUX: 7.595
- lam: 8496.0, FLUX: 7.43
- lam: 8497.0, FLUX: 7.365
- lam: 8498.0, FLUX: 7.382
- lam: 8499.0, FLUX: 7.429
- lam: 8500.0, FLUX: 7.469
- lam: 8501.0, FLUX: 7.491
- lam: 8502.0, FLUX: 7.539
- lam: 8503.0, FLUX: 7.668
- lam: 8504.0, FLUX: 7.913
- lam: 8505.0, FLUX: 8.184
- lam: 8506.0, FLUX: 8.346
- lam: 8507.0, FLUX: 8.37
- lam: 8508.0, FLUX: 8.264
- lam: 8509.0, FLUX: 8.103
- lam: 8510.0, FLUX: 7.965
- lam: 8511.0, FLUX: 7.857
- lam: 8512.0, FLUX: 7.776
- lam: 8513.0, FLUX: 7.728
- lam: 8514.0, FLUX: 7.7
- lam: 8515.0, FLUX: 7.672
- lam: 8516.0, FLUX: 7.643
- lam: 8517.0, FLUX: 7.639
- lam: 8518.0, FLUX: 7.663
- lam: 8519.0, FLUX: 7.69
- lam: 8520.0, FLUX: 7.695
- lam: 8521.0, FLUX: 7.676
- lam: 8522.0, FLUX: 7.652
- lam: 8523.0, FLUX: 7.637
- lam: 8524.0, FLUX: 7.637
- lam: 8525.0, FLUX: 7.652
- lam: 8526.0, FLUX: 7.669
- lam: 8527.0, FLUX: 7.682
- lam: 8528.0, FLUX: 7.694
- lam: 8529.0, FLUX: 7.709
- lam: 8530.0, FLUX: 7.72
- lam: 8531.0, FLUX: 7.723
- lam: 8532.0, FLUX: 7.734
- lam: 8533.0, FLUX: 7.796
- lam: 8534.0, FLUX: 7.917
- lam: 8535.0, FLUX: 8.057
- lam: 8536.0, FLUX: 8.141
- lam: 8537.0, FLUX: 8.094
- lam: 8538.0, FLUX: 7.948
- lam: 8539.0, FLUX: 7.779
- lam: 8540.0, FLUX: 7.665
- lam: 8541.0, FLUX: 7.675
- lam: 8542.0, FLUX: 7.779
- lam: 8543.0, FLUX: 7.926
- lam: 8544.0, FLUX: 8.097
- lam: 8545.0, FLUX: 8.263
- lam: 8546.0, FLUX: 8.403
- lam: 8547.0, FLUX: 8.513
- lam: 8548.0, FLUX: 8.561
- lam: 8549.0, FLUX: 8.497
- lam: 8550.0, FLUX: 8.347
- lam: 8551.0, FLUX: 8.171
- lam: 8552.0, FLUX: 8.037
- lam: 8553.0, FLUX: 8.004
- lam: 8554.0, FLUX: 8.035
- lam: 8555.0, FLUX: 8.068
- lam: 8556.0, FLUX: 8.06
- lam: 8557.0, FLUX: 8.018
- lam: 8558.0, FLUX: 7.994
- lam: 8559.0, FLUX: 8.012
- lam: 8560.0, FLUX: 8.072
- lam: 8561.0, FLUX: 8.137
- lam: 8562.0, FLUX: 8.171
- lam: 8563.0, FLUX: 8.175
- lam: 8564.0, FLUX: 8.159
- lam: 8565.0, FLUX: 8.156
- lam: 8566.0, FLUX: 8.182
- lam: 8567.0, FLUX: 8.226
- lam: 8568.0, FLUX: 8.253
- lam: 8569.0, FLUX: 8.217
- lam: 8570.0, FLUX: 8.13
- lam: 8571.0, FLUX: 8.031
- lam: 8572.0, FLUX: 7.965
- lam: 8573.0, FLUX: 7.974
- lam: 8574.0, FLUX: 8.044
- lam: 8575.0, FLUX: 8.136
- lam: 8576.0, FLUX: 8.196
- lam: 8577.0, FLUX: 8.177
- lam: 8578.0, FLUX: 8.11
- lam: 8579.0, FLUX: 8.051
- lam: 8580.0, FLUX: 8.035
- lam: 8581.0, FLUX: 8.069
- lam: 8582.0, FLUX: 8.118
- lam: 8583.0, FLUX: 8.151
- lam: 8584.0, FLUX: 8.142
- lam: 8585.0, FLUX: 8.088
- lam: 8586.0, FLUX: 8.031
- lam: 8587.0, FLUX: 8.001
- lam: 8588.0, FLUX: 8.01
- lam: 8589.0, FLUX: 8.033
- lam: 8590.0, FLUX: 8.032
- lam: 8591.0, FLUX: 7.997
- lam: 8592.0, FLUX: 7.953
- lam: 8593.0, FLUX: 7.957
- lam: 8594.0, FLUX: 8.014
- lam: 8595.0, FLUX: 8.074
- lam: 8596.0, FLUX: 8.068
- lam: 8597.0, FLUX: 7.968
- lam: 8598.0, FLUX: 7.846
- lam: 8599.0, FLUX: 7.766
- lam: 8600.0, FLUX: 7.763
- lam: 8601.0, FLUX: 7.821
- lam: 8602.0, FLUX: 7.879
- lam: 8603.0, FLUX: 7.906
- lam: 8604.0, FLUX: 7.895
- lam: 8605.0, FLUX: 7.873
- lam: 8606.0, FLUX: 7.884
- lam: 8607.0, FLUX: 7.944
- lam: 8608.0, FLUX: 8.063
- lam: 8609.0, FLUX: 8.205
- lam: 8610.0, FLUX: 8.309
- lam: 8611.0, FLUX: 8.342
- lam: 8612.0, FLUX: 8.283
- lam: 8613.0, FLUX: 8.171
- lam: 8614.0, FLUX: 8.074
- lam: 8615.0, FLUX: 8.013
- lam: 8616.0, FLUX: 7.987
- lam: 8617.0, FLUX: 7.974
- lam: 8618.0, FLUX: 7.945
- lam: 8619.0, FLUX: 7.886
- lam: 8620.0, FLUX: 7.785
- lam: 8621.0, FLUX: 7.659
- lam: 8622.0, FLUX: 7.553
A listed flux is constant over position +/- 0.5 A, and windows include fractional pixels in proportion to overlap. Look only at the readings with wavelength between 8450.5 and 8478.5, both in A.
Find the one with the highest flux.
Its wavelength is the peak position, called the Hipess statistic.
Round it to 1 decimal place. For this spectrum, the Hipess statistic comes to 8466.0 A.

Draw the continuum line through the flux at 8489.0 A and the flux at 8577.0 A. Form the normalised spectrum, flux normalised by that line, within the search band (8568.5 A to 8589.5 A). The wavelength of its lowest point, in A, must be 8572.0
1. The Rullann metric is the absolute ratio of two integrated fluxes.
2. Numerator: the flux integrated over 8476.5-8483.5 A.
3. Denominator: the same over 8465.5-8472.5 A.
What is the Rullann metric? 0.92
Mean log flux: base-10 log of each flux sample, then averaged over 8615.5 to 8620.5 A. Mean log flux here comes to 0.898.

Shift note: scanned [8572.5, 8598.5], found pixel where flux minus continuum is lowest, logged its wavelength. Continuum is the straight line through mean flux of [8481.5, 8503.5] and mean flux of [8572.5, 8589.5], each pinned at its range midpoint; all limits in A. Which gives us 8598.0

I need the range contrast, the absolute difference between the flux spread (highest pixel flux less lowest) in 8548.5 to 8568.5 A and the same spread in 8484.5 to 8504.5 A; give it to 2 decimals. 0.29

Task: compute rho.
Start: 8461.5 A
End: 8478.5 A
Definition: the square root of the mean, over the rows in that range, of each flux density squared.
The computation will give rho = 8.4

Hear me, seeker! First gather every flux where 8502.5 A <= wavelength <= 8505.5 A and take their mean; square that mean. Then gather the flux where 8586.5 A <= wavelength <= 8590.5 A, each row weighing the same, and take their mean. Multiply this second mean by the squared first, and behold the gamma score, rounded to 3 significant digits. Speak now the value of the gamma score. 503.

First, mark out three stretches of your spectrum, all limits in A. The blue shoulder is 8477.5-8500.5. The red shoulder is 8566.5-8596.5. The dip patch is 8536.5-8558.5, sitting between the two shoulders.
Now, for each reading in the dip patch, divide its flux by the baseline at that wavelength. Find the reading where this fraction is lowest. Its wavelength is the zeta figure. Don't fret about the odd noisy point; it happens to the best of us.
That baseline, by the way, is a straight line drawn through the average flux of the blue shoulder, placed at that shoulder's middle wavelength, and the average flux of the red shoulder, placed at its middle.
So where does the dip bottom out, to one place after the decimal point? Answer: 8540.0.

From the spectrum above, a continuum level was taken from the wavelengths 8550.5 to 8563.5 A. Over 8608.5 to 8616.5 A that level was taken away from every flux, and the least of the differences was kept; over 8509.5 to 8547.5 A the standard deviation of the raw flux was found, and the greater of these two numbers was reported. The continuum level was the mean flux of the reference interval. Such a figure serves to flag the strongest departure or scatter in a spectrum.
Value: 0.22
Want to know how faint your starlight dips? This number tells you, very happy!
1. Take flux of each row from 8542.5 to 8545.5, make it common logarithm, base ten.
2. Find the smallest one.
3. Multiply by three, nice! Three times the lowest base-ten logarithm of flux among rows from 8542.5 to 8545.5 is 2.697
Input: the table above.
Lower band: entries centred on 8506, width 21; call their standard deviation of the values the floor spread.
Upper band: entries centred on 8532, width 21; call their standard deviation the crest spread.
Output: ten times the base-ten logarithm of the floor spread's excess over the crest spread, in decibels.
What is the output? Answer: -8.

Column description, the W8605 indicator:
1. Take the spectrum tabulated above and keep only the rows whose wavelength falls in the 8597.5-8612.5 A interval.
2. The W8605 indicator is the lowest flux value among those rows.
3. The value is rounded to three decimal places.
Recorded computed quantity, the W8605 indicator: 7.763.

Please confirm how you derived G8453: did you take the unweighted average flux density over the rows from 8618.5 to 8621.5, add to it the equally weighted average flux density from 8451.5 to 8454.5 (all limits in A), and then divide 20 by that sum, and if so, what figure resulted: 1.26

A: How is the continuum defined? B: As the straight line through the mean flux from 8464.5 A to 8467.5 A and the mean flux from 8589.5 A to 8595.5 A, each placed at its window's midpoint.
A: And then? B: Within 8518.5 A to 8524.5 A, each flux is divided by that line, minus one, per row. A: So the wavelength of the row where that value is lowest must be 8523.0 A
